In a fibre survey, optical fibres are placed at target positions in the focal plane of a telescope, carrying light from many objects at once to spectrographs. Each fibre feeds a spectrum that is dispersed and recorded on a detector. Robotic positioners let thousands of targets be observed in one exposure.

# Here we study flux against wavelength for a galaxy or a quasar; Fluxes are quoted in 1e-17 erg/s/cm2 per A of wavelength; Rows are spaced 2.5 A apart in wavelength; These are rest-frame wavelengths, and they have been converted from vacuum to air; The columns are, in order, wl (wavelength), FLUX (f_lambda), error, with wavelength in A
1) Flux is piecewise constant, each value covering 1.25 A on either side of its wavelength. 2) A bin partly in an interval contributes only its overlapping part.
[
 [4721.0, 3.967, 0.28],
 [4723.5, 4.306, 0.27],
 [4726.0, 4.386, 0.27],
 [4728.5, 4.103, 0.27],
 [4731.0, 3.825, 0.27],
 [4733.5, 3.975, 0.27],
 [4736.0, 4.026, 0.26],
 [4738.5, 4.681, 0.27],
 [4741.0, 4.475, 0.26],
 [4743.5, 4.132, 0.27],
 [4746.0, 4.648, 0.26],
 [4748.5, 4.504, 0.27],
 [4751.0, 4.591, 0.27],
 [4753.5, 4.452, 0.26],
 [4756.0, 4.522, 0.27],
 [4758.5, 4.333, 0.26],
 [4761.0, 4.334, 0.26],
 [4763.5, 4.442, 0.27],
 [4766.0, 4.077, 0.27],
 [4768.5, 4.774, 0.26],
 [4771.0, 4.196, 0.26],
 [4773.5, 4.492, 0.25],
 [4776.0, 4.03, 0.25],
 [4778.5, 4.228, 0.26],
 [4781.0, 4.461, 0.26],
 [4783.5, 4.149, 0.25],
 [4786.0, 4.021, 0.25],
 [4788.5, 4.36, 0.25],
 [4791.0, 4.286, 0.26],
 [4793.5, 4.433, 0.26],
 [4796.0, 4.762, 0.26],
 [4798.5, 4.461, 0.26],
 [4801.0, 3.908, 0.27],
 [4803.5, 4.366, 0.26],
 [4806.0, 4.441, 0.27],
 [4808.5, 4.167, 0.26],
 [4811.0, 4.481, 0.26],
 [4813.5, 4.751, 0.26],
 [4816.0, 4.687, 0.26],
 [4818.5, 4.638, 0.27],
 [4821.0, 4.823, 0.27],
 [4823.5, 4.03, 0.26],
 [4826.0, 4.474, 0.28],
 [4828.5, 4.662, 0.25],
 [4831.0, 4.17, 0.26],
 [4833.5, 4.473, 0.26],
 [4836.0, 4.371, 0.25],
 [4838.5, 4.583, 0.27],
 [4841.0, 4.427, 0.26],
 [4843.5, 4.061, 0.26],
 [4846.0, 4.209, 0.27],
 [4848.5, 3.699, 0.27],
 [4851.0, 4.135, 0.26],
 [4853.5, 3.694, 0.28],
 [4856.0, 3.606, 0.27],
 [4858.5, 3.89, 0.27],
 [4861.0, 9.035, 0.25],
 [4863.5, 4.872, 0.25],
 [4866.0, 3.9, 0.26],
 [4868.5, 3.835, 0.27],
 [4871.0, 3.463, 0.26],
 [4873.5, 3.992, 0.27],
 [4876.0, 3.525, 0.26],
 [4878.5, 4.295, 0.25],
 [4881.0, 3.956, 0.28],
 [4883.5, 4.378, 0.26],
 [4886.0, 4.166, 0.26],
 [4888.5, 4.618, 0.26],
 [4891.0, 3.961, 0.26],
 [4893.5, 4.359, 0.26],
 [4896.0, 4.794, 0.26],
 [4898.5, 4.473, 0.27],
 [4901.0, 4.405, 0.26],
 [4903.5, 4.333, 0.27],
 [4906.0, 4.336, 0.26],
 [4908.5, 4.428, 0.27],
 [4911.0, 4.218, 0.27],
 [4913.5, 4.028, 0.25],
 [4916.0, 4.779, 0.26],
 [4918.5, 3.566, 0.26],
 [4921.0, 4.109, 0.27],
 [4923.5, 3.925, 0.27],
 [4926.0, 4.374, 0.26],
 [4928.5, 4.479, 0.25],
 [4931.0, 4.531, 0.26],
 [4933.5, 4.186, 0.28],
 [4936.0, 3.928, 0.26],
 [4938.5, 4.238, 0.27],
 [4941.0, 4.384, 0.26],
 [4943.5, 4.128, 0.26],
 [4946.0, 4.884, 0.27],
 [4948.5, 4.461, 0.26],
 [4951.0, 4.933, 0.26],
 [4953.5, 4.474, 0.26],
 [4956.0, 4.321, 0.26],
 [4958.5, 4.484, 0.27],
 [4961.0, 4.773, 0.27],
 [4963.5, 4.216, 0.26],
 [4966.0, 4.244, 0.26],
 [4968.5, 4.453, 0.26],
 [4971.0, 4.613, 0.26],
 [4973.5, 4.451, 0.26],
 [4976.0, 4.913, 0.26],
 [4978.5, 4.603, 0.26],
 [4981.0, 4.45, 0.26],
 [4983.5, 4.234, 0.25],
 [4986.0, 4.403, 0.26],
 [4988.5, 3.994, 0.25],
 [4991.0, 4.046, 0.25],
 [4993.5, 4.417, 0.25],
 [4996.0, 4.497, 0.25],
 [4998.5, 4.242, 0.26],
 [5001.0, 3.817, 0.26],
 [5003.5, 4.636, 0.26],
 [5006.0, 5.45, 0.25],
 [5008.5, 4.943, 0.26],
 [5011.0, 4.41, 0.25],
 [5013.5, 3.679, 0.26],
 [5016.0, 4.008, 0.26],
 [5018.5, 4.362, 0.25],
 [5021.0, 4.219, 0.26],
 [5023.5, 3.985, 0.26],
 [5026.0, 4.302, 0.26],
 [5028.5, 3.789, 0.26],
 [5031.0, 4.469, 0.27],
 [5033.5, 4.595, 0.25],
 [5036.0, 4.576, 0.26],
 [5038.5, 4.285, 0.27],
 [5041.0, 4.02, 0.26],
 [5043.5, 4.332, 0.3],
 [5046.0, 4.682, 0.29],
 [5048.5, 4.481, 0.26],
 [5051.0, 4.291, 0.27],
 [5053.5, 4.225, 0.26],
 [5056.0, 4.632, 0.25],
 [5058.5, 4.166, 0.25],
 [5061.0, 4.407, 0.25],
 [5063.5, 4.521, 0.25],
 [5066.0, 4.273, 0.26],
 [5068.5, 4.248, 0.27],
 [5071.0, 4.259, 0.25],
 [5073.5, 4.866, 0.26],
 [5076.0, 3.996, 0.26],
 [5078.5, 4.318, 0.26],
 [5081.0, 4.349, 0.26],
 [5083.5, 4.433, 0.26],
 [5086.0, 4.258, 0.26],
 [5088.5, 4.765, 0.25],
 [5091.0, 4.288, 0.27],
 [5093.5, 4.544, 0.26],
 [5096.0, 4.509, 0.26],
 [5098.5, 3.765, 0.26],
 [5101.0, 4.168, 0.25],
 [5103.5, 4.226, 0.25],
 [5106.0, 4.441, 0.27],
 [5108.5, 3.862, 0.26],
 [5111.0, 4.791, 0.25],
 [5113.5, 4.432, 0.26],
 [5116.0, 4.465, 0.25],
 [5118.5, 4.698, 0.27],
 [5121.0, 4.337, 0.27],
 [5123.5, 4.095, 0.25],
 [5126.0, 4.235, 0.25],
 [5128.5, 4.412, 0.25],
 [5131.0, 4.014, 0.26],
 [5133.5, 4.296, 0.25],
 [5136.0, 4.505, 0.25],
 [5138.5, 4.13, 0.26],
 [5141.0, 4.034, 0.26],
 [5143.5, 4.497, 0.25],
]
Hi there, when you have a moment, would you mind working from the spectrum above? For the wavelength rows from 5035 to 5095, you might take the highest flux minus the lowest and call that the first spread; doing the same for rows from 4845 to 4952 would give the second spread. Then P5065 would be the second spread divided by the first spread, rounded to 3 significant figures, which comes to 6.40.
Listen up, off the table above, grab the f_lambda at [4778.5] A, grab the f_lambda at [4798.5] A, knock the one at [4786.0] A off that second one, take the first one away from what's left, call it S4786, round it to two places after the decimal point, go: -3.79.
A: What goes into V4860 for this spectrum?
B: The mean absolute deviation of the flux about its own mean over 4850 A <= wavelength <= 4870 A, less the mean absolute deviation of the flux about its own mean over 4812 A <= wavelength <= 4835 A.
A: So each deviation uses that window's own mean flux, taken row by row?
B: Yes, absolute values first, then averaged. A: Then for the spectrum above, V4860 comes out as 0.96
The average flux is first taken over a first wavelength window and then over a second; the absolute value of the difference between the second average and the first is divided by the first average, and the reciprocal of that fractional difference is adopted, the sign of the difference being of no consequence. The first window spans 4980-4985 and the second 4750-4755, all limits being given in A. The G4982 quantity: 24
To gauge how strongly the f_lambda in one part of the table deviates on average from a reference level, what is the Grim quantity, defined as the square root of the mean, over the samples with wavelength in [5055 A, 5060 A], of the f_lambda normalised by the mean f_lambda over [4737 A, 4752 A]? 0.988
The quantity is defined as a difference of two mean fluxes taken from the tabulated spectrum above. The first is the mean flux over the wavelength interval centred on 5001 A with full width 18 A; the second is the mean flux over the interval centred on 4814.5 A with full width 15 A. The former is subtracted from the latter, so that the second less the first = 0.02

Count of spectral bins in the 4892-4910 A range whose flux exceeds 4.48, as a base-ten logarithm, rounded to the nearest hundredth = 0.00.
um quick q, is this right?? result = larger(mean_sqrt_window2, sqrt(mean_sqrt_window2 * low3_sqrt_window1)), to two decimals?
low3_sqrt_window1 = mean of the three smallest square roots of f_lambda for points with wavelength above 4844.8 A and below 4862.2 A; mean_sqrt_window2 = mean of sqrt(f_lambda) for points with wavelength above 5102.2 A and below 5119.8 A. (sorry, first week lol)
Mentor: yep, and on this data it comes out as 2.10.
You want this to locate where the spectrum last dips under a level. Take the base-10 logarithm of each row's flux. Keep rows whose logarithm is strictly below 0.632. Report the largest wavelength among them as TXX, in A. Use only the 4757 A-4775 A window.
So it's 4771.0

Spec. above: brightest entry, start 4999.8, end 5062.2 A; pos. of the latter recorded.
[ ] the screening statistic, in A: 5006.0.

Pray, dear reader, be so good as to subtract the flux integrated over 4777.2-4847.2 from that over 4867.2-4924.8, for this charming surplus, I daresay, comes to -67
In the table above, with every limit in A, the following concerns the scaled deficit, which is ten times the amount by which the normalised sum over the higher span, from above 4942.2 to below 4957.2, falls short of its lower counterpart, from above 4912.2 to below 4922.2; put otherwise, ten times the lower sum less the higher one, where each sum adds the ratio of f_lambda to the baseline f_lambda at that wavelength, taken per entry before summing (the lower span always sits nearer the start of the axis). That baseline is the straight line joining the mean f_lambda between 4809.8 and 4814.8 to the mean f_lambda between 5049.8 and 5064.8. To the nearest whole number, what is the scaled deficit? -24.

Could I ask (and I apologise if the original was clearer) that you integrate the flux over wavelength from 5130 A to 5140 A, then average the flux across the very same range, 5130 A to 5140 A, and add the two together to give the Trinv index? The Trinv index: 46.6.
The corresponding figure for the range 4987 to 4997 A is 46.6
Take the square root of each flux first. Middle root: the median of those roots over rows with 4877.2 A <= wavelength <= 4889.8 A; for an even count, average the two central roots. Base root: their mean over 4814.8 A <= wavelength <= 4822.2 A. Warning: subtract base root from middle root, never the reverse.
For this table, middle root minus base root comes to -0.10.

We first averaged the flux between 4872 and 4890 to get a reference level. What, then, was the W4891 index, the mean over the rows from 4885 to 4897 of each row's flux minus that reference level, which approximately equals 0.25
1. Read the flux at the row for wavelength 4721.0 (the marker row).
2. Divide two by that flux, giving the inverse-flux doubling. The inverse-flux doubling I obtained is 0.50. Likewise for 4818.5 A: 0.43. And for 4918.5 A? 0.56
